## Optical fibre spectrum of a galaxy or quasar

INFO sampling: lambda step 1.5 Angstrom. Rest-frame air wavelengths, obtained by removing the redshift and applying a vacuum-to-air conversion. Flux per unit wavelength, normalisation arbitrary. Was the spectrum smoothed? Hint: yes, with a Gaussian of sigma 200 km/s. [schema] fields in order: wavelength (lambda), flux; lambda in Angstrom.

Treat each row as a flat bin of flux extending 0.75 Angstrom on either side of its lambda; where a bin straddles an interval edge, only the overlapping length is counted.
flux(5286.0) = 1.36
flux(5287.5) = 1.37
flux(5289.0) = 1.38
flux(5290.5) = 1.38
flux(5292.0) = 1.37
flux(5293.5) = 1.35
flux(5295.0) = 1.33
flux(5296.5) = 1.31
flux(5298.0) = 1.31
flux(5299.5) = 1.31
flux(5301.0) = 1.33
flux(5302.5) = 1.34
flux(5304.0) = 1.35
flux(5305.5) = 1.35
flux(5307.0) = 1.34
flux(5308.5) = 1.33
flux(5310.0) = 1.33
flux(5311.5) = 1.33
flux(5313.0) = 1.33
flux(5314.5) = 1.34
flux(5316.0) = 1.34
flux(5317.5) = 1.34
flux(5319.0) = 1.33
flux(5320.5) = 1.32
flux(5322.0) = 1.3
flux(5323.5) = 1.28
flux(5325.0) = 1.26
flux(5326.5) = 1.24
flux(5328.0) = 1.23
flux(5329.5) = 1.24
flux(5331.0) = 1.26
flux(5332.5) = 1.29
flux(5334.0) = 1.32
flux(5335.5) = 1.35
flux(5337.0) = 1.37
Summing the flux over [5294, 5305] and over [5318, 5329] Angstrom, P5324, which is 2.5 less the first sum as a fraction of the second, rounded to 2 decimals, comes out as 1.46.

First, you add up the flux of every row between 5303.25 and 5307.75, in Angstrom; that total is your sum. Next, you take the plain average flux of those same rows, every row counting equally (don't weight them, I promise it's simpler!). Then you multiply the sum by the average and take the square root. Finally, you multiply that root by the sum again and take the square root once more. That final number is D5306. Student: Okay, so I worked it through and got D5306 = 3.1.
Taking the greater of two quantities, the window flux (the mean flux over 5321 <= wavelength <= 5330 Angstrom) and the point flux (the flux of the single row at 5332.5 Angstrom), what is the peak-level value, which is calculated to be 1.29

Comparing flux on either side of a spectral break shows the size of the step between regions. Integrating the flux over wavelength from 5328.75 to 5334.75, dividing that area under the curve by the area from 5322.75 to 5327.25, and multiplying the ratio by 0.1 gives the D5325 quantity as 0.14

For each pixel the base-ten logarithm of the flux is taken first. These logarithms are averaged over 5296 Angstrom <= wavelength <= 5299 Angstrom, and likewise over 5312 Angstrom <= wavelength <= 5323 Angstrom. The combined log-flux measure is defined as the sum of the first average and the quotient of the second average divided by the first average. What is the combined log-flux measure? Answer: 1.17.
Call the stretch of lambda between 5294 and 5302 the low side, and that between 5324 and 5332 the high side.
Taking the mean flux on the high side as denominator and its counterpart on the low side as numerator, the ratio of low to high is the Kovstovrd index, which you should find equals 1.06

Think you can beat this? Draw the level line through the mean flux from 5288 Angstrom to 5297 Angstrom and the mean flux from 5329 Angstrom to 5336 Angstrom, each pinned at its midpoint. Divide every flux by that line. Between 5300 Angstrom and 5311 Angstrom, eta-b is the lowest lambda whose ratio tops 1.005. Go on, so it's 5304.0 Angstrom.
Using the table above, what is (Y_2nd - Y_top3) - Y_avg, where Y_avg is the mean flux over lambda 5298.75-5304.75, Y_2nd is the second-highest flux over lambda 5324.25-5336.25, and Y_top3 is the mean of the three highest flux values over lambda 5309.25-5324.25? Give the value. -1.35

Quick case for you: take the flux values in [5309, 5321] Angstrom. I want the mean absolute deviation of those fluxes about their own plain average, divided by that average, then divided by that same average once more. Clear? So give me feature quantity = 0.0032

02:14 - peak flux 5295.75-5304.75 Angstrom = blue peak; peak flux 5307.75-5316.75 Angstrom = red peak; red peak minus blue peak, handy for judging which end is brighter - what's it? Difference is -0.010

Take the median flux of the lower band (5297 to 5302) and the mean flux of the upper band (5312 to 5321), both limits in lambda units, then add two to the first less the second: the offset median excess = 1.98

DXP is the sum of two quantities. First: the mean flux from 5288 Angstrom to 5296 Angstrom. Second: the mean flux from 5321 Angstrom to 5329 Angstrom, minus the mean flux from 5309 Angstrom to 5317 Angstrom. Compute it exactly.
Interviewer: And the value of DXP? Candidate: 1.29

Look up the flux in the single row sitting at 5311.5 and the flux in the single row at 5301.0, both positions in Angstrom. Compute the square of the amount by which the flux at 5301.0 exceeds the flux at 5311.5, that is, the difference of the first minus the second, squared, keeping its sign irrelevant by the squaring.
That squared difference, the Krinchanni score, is 0.0000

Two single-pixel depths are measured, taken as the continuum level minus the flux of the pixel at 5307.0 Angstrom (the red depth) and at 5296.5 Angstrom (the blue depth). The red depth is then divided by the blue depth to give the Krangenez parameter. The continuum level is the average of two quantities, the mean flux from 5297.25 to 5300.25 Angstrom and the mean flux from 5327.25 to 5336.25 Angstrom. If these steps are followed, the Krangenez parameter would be 3.1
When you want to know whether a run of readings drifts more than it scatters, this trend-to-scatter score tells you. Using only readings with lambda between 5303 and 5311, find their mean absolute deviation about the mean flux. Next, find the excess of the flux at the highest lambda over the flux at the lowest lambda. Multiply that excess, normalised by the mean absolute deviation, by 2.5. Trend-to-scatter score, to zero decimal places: -6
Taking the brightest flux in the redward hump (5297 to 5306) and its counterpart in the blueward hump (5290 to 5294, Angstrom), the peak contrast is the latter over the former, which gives 1.02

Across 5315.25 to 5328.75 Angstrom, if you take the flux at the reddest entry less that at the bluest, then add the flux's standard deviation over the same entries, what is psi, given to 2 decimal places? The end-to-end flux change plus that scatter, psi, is -0.07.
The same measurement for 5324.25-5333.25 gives 0.05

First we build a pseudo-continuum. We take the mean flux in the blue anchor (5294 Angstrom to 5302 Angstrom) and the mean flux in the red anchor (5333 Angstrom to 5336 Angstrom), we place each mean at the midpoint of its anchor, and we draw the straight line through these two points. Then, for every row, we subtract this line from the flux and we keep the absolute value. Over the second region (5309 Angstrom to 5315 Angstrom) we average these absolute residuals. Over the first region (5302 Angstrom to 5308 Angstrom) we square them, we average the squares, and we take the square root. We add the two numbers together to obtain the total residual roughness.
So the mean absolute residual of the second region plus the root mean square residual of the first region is 0.032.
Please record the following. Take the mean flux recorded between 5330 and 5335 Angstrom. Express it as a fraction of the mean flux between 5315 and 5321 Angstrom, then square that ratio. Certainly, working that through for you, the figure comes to 0.94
